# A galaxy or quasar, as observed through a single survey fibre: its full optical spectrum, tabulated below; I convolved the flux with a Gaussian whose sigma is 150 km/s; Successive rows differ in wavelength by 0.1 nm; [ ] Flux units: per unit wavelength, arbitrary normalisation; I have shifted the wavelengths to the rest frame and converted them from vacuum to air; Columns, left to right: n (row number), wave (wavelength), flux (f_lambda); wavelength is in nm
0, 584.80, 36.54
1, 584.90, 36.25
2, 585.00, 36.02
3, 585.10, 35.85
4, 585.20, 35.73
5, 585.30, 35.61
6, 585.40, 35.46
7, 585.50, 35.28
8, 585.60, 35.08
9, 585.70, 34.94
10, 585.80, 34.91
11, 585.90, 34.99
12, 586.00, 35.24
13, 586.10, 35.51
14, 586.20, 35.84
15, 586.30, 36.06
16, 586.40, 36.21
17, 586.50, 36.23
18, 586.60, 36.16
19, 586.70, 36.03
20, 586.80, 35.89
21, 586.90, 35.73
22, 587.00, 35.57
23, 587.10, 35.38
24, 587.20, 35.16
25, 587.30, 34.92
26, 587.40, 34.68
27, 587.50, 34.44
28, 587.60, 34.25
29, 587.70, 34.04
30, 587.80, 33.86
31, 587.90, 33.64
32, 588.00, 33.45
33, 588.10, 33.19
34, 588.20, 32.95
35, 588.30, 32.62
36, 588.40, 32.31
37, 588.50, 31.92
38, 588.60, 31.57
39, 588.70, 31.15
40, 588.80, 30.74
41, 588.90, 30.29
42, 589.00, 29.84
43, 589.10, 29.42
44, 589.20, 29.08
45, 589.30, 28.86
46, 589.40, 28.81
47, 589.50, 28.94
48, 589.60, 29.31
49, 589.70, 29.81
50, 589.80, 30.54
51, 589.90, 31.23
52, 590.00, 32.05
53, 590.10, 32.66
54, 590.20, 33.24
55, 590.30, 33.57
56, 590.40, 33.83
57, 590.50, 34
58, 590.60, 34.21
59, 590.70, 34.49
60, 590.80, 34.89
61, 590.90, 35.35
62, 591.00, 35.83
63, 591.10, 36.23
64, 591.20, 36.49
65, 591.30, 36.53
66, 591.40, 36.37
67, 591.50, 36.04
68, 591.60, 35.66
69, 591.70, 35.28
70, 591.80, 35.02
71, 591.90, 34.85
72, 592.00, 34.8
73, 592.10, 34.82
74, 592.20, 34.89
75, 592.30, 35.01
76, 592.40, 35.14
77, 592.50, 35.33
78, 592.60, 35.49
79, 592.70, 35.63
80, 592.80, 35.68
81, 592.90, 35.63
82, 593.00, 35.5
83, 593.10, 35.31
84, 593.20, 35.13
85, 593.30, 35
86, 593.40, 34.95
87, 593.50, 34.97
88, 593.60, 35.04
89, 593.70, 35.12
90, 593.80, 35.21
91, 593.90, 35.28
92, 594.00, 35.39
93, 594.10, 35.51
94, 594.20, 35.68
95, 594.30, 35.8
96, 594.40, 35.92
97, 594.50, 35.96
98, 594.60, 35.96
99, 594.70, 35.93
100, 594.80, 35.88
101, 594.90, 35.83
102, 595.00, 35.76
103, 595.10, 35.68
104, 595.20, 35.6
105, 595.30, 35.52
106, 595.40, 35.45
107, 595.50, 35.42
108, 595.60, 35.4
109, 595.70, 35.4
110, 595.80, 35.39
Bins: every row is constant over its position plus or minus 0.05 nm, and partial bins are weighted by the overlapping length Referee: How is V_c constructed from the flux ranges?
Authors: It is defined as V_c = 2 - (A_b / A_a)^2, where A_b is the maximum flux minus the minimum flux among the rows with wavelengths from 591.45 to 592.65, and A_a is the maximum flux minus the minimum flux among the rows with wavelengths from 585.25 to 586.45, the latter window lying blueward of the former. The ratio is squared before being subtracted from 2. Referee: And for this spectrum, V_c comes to 1.1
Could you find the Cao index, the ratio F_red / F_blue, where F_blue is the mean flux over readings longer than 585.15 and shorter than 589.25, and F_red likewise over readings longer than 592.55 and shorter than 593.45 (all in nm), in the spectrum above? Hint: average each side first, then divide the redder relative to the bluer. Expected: 1.04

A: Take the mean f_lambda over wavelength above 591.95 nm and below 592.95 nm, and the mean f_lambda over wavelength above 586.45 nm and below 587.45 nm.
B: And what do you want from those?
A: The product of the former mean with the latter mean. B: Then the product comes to 1254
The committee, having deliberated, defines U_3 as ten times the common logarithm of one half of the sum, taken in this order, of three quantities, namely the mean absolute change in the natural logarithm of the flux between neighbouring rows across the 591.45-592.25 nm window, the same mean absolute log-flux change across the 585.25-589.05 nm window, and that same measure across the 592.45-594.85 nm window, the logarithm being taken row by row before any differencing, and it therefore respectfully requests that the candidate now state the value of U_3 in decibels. -21.3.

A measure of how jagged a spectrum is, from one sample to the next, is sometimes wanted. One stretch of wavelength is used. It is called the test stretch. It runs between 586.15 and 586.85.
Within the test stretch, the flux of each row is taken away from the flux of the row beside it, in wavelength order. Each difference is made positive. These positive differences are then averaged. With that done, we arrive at 0.12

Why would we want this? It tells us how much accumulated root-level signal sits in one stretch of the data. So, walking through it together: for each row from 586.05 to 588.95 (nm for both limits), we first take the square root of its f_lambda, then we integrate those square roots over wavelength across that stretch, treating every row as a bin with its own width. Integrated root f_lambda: 16.9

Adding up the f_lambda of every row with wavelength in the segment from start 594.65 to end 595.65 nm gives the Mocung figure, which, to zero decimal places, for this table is 356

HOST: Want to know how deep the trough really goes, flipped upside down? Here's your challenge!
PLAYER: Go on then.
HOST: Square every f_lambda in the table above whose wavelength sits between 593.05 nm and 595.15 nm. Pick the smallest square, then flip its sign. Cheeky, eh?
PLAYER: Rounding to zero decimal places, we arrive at -1222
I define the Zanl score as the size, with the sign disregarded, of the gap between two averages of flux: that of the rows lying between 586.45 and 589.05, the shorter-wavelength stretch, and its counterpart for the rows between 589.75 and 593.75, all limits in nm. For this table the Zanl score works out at 1.1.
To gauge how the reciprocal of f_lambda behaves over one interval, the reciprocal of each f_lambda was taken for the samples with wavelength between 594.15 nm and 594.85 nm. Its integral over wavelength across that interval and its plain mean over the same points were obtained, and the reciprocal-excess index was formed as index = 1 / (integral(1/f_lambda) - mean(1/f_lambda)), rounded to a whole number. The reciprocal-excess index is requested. -120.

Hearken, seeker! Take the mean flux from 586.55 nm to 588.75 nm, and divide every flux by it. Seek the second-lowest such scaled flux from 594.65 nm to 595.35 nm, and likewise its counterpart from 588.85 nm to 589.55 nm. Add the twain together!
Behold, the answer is 1.894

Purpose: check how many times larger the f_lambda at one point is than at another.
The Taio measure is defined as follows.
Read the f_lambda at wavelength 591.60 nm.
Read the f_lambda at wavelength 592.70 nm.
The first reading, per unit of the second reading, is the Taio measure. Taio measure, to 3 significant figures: 1.00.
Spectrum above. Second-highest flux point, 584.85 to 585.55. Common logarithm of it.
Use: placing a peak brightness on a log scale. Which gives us 1.56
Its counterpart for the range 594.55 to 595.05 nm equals 1.56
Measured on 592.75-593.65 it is 1.55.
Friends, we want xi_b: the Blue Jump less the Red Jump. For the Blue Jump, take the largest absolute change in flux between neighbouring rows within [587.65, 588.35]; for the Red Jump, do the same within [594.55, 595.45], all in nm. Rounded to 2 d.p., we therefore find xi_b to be 0.25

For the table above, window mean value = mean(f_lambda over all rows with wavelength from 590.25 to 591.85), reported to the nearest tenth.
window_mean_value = 35.2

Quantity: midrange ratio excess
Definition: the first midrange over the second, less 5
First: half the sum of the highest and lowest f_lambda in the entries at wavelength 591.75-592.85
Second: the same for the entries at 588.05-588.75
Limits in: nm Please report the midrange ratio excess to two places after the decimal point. -3.90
